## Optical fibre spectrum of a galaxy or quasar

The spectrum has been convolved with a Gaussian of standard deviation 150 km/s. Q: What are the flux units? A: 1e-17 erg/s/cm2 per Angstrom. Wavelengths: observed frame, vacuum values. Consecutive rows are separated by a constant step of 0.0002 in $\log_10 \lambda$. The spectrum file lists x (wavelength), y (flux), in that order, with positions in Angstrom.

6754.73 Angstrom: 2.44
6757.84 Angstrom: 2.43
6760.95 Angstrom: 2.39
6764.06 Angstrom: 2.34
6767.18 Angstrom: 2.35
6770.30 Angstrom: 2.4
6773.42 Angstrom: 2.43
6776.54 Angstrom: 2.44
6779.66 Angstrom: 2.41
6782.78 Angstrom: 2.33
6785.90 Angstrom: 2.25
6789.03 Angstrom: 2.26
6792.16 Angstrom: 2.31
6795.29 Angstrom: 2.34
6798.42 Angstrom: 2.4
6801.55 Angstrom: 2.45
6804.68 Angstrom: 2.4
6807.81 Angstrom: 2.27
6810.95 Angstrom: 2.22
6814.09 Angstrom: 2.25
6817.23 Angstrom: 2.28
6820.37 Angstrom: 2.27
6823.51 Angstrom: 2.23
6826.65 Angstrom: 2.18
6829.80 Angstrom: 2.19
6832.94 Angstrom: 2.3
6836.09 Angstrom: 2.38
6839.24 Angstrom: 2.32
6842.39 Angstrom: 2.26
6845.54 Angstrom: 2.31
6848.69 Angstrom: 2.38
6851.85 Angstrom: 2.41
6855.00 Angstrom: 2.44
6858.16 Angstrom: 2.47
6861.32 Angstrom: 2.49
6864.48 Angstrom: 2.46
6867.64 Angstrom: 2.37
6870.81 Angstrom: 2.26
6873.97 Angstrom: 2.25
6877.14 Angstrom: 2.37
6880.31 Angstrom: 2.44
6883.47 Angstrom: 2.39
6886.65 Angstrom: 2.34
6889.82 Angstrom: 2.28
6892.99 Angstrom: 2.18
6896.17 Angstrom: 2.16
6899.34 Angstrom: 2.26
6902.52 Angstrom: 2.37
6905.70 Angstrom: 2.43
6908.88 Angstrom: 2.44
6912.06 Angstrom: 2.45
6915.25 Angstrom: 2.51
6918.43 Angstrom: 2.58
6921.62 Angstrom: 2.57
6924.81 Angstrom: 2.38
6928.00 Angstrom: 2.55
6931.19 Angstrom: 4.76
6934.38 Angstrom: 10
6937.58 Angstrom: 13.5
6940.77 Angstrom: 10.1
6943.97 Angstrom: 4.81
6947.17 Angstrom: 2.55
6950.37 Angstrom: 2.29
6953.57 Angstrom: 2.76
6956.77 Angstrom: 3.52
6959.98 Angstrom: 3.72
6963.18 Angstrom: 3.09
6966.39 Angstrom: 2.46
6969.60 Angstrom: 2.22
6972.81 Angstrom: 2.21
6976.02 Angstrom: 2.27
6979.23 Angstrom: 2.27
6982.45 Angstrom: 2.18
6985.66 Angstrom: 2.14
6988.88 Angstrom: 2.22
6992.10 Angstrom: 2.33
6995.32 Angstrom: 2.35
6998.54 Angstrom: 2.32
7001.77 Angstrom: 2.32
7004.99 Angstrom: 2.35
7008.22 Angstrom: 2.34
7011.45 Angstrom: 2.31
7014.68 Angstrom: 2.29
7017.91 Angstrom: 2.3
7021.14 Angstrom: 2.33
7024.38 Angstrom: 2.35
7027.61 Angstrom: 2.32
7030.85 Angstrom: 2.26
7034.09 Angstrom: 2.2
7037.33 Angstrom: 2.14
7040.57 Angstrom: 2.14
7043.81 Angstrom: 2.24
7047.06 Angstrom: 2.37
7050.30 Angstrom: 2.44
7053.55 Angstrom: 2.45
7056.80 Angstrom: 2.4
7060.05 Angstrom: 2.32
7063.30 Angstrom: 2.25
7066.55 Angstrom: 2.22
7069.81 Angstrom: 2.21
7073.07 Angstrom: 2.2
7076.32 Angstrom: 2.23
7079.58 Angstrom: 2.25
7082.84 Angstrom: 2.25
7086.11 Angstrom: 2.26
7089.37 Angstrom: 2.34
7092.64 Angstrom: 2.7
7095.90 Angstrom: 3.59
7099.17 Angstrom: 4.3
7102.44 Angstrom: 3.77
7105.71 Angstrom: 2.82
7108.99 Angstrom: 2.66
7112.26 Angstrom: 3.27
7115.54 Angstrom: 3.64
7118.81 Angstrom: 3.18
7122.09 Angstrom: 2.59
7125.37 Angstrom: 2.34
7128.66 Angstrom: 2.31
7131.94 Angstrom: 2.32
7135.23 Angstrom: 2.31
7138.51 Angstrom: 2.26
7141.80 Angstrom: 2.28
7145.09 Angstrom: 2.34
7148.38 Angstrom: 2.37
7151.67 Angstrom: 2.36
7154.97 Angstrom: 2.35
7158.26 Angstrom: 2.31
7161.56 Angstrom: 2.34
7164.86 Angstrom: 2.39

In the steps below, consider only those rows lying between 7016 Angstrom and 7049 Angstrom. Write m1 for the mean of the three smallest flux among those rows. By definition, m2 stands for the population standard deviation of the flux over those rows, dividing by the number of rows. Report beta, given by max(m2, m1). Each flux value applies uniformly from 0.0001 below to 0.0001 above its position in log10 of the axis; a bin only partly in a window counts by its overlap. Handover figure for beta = 2.16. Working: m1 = 2.16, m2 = 0.079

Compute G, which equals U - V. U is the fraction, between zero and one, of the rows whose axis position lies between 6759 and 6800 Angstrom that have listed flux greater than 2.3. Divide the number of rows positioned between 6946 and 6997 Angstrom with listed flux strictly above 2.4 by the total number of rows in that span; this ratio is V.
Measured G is 0.47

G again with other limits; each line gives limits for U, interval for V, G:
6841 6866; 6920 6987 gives 0.26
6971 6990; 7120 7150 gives -0.11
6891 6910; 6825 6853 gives 0.39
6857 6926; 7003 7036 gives 0.73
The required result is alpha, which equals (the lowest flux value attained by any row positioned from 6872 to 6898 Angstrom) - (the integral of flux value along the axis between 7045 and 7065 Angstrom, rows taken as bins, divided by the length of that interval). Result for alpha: -0.209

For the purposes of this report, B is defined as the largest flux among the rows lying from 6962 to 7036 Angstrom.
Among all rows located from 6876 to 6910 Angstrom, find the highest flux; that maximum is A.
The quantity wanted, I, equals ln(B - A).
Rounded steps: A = 2.44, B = 3.09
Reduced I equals -0.4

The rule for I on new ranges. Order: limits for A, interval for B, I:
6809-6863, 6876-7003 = 2.4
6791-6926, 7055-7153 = 0.5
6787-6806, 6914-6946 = 2.4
